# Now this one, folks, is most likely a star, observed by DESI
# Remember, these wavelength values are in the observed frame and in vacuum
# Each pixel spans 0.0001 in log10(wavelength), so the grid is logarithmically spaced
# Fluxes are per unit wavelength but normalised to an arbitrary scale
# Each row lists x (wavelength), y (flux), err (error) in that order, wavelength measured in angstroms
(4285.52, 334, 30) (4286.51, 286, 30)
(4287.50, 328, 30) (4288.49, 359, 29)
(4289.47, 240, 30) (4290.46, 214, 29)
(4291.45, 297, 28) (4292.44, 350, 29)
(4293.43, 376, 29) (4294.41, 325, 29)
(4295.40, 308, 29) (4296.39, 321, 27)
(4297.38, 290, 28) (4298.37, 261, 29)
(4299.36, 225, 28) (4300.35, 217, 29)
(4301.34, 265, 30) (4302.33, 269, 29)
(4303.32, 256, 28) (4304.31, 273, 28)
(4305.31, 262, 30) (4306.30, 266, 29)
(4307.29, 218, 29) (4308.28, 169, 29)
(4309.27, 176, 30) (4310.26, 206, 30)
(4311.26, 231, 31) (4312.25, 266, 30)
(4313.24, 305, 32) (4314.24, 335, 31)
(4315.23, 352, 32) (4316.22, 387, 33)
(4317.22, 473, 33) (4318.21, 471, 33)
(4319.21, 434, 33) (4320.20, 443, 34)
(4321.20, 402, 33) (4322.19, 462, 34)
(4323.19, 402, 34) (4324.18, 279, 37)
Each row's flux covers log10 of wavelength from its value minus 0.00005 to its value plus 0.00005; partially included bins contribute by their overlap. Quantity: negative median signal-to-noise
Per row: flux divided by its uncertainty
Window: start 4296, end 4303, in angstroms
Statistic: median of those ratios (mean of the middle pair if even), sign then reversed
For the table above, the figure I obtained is -9.0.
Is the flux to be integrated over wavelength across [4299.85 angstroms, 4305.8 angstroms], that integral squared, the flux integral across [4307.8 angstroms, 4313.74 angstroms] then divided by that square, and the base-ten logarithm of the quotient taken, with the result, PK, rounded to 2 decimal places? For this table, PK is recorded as -3.24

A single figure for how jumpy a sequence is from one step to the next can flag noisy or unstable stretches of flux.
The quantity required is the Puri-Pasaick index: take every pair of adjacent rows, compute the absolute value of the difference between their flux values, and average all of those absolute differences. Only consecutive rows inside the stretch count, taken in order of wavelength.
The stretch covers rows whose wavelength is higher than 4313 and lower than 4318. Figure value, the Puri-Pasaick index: 42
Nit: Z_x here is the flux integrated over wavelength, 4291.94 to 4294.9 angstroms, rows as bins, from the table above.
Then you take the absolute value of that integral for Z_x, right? 1039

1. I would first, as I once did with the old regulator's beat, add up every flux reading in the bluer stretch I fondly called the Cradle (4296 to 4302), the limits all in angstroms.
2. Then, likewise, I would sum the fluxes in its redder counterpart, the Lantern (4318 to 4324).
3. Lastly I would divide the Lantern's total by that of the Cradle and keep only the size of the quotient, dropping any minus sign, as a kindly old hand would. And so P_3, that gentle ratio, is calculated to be 1.66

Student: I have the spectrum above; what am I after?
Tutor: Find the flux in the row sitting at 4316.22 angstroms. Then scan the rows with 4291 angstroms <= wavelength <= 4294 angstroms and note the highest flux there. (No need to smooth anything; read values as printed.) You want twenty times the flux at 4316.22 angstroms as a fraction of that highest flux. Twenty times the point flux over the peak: 21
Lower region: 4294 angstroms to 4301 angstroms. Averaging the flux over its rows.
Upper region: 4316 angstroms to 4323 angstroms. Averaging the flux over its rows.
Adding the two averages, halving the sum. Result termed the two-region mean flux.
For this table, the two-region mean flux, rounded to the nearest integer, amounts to 358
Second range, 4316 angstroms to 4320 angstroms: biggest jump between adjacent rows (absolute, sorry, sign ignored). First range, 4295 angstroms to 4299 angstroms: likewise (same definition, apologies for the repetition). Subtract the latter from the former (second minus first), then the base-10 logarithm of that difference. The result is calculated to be 1.74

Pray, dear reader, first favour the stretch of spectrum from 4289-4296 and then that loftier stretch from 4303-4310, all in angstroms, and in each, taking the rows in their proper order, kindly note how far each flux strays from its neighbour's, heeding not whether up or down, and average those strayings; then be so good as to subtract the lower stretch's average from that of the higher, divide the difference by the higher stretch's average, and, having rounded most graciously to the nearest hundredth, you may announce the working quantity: -0.88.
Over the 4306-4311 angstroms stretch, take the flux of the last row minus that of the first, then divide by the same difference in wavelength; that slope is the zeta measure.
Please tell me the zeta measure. -15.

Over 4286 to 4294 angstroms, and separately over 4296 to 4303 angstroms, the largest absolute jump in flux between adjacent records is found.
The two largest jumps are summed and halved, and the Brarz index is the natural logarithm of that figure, 4.42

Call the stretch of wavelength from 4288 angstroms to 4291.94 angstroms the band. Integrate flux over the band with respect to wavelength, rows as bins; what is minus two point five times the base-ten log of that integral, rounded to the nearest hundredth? -7.60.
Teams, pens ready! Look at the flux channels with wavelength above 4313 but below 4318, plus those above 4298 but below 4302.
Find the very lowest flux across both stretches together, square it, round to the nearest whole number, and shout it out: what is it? 47089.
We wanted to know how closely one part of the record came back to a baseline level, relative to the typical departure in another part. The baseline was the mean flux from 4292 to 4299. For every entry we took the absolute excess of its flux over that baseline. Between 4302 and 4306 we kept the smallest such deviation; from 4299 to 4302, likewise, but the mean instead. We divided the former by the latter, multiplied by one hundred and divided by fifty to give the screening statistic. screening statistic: 1.1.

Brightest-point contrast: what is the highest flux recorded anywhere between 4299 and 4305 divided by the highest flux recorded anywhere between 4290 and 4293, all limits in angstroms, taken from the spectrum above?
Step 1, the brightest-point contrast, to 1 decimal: 0.8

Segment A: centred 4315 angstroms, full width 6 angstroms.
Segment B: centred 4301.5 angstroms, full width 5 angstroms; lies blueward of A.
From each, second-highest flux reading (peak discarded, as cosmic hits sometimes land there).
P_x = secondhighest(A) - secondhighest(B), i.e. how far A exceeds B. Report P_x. 122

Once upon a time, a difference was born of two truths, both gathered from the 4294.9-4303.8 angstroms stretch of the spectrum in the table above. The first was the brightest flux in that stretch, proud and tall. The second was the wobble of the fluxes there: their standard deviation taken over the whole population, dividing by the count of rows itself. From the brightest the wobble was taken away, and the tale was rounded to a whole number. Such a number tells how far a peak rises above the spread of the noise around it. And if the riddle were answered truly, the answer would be 288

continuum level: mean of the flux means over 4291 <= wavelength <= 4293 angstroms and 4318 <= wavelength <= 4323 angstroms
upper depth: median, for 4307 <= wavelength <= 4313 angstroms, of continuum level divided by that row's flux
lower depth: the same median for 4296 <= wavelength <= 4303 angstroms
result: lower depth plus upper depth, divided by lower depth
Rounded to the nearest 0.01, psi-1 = 2.25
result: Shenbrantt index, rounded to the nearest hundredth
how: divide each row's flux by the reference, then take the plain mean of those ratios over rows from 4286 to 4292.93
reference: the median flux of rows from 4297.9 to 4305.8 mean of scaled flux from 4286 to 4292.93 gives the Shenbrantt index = 1.13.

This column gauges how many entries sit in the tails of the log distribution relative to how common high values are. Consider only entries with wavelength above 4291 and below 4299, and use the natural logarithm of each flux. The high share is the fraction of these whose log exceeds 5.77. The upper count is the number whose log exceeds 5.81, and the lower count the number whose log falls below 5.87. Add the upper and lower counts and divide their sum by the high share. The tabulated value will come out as 18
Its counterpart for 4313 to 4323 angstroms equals 13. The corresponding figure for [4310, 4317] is 21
